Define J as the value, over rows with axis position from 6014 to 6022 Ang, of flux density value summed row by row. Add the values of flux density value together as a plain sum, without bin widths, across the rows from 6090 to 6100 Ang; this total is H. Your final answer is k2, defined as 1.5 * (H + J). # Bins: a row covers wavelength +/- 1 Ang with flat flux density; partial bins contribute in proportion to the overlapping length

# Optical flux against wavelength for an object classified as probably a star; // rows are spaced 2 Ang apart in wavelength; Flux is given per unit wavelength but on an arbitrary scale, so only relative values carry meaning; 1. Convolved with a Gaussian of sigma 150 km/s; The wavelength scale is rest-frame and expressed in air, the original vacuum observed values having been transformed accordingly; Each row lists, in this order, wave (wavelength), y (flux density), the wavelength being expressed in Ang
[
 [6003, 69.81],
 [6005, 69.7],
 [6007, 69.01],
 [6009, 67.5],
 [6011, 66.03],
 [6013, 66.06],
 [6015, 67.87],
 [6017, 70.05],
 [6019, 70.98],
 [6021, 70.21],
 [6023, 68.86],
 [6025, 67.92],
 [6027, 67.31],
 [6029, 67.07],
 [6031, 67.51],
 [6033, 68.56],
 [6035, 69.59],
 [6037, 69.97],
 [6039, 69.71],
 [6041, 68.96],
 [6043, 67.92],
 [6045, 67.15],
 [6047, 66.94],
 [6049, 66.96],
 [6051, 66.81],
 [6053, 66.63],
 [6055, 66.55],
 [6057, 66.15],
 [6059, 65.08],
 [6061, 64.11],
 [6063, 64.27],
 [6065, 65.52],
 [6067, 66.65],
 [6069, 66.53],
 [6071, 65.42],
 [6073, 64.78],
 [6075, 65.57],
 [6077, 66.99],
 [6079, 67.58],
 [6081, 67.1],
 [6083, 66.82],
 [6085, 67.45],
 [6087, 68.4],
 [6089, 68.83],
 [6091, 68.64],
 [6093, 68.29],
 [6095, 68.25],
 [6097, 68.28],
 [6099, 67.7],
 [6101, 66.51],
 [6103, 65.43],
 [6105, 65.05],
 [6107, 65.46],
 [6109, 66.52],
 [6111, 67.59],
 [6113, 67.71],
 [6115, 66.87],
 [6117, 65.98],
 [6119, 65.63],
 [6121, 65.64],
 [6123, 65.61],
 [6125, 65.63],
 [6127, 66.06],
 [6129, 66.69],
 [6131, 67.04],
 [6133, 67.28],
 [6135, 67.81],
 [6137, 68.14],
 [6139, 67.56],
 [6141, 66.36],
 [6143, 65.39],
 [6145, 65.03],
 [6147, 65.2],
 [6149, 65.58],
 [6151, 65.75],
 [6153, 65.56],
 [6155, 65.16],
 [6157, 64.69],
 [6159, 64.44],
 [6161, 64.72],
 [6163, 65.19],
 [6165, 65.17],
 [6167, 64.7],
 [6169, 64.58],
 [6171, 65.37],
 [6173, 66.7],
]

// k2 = 930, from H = 341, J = 279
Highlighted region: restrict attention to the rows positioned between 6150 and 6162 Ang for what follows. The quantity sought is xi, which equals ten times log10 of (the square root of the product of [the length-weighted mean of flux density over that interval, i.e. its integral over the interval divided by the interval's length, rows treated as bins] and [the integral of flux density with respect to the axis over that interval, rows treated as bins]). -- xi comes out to 23.5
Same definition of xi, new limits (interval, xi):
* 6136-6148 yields 23.6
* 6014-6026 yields 23.8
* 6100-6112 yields 23.6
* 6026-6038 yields 23.7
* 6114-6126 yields 23.6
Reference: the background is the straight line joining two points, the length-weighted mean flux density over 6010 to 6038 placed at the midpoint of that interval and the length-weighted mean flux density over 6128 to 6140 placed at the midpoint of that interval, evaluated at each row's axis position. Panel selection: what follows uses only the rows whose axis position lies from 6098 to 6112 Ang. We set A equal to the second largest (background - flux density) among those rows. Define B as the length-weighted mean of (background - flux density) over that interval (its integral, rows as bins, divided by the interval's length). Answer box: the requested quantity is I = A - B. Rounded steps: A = 2.3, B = 1.4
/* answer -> 0.9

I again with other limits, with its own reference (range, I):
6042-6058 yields 0.3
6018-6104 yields 3.1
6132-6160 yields 1.2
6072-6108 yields 1.9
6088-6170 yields 1.5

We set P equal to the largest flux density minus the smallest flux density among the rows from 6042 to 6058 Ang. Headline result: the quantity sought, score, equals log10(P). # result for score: 0.25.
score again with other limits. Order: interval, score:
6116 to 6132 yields 0.16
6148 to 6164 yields 0.12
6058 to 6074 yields 0.40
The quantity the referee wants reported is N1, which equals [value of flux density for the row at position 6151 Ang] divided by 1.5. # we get 43.83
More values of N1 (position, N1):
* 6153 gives 43.71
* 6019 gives 47.32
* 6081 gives 44.73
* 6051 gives 44.54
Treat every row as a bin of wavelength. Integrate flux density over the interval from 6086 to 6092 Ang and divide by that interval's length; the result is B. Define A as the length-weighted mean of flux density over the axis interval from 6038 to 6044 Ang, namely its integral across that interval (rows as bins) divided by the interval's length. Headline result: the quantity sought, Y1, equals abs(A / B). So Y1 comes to 1.00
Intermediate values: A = 68.9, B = 68.6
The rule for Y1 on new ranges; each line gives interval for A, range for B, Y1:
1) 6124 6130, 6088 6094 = 0.96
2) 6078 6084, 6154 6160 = 1.04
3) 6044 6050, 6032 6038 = 0.97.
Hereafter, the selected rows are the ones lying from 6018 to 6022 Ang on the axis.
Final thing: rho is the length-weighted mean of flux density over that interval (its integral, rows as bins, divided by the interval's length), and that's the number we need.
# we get 70.6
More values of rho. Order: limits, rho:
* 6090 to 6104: 67.6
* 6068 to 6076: 65.6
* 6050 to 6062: 65.9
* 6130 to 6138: 67.6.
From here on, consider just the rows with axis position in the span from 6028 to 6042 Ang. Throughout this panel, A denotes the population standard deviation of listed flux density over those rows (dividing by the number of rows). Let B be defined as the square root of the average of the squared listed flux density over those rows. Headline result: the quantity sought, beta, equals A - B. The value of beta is -67.7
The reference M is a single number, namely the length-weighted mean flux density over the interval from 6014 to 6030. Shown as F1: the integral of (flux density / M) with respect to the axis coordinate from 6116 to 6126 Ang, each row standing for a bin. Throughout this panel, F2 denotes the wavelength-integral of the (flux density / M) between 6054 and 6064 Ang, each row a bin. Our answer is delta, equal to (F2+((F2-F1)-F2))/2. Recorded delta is -0.03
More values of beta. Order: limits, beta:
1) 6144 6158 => -64.9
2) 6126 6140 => -66.6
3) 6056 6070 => -64.5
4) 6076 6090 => -66.9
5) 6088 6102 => -67.4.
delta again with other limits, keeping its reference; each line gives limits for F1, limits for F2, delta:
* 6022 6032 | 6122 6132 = -0.11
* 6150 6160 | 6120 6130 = 0.06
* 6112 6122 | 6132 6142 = 0.08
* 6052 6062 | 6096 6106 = 0.06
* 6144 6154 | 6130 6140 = 0.16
